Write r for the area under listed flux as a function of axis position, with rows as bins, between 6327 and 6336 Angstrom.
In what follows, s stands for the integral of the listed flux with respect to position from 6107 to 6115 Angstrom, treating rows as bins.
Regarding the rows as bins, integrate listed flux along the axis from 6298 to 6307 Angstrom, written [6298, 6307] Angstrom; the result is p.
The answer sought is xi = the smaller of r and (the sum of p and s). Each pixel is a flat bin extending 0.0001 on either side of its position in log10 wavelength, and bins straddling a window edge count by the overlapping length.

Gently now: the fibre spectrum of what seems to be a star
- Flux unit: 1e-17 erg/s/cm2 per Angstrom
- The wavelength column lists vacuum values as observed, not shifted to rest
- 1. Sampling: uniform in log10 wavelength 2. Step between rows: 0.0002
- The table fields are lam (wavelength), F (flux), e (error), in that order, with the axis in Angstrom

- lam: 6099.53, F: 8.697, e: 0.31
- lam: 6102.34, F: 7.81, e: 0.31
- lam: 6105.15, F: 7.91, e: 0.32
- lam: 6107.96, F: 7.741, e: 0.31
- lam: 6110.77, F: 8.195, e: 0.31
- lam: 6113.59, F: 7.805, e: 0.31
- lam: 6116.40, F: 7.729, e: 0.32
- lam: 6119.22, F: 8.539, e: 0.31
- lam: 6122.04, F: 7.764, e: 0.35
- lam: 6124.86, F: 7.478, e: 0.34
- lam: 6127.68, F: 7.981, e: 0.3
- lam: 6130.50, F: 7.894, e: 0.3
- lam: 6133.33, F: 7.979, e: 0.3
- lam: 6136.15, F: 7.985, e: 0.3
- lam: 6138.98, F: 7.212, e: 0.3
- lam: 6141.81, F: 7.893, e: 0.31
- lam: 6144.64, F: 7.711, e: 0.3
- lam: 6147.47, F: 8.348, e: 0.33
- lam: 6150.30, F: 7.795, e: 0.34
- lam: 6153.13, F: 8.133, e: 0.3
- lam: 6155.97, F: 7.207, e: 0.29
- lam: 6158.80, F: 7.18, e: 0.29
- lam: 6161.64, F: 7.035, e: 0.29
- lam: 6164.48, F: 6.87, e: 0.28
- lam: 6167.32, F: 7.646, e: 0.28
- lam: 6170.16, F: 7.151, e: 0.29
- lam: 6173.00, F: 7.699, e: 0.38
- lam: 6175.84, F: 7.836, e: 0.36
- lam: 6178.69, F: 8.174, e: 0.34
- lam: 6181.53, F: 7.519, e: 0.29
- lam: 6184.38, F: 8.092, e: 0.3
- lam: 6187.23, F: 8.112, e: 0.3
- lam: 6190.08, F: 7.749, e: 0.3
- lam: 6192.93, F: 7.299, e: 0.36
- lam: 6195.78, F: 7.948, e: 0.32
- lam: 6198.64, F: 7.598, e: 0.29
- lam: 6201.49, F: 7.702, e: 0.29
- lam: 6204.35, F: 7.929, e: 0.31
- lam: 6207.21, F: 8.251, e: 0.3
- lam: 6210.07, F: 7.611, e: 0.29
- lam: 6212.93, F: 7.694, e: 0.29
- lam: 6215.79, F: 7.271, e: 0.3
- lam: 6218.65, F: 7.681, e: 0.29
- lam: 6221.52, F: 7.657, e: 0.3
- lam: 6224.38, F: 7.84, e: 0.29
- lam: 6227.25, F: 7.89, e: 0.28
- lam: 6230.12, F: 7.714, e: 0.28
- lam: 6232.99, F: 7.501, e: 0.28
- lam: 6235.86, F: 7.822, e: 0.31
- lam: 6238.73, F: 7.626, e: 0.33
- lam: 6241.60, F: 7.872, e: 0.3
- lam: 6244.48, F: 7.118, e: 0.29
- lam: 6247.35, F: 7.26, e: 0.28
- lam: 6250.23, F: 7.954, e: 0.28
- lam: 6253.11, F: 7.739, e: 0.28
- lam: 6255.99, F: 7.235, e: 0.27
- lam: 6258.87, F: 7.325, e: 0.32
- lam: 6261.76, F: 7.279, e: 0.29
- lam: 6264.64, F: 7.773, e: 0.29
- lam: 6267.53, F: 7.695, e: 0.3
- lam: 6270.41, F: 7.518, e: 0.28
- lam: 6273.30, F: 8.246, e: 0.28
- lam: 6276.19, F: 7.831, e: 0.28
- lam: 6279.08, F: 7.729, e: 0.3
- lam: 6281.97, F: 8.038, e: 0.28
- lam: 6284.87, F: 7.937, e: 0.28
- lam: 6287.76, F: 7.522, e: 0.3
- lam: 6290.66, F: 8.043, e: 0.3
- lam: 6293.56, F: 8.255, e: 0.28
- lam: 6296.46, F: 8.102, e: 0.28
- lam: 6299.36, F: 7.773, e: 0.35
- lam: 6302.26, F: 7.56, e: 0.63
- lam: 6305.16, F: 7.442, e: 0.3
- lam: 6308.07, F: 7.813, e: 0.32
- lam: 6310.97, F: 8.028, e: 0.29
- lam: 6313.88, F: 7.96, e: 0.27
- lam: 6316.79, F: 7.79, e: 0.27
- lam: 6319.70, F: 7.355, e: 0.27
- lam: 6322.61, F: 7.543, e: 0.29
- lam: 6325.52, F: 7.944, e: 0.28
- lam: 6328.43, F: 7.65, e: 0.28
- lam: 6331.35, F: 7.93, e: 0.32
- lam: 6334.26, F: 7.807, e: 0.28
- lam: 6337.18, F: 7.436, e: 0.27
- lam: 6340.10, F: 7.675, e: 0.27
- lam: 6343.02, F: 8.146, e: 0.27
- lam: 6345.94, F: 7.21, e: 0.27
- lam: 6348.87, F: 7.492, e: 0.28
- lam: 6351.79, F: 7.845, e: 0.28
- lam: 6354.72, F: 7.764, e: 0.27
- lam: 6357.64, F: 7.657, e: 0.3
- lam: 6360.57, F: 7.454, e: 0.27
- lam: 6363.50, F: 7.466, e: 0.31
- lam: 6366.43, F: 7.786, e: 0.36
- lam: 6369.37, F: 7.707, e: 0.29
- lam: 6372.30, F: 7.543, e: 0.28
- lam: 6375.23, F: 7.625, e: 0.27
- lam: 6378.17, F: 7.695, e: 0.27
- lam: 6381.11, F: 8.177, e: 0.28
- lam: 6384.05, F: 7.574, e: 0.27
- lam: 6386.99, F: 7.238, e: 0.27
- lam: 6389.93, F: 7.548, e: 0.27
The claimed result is 70.1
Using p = 68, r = 70.1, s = 63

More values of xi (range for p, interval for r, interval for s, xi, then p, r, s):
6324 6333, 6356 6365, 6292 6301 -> 67.8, 71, 67.8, 72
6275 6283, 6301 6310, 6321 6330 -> 68.7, 63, 68.7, 69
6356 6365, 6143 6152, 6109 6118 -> 71.6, 68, 71.6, 71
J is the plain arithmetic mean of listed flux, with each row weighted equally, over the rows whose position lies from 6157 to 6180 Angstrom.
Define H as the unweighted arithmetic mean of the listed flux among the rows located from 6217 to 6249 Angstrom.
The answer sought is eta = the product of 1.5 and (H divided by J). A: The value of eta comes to 1.537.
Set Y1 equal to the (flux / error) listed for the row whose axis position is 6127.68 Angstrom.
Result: 26.6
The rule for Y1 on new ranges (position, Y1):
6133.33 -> 26.6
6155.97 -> 24.9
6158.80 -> 24.8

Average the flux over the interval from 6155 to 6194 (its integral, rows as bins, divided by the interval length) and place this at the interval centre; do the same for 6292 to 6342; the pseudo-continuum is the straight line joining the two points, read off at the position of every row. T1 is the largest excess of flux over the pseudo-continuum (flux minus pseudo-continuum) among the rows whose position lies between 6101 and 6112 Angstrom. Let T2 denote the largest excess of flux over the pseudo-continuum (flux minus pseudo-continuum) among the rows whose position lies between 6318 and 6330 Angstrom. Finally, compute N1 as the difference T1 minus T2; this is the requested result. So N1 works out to 0.6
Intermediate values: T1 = 0.75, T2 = 0.16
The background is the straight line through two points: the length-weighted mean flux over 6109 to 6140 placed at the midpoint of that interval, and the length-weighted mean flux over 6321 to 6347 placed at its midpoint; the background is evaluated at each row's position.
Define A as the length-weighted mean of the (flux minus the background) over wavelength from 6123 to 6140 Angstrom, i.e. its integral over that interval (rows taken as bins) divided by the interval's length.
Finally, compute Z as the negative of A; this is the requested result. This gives 0.10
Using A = -0.10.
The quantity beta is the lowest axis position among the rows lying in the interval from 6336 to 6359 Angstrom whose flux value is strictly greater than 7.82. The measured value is 6343.02 Angstrom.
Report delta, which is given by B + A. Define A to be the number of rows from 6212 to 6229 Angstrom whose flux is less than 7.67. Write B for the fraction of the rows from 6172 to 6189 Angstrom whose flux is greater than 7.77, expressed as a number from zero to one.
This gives 2.7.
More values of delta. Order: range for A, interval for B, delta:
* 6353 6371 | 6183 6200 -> 3.5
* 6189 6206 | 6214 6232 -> 2.3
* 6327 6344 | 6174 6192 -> 2.7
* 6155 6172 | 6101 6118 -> 6.7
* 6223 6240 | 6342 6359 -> 2.3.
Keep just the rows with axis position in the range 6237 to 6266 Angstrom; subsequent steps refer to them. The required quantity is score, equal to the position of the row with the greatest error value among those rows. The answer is 6238.73 Angstrom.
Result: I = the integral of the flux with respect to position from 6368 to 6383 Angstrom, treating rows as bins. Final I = 116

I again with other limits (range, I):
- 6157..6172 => 108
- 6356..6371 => 114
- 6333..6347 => 107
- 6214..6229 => 115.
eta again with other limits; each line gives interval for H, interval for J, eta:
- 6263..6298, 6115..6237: 1.532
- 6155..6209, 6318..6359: 1.491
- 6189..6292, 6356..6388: 1.512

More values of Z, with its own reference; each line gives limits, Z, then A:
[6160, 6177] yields 0.48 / -0.48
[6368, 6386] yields -0.03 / 0.03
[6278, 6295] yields -0.18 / 0.18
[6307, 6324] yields -0.02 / 0.02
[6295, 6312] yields -0.04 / 0.04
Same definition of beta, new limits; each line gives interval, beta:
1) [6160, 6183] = 6175.84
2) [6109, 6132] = 6110.77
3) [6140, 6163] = 6141.81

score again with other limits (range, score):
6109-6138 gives 6122.04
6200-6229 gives 6204.35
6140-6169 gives 6150.30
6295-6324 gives 6302.26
